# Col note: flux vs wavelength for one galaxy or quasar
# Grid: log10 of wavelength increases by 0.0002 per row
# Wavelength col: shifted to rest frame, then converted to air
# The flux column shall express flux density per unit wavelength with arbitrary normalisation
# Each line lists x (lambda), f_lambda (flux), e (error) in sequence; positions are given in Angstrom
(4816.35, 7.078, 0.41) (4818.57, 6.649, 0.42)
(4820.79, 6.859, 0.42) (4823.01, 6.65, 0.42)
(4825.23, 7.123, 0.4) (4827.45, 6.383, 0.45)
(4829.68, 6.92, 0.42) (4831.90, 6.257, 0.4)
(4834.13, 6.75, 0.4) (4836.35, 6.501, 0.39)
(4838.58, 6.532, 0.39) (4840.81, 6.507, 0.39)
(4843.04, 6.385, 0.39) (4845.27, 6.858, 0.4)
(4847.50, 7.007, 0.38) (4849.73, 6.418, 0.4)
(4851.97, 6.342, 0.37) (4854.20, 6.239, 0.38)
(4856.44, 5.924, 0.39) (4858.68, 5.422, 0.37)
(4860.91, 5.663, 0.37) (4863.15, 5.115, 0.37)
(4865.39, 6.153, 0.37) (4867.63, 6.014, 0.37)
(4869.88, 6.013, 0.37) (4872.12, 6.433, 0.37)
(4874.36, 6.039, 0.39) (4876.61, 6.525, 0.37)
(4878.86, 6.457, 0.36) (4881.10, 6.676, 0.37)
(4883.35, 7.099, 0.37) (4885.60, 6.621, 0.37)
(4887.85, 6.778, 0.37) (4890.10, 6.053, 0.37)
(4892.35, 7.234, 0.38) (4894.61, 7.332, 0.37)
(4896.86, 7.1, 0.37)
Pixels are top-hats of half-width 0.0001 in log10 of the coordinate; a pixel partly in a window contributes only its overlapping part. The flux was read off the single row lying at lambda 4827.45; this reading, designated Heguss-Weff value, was 6.383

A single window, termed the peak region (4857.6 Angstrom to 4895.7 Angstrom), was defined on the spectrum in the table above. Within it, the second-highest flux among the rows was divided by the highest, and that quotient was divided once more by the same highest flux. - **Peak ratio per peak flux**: 0.1346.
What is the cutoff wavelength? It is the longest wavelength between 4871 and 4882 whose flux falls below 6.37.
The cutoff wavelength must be 4874.36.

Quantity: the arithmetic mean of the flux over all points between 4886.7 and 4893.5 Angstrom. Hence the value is 6.69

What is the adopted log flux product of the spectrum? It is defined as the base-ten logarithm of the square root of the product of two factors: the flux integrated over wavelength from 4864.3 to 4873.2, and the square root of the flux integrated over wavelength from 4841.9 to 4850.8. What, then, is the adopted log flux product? 1.31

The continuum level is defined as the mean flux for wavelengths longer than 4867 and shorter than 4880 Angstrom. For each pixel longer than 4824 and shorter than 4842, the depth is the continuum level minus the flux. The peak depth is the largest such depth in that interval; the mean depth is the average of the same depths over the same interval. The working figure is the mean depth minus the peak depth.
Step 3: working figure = -0.36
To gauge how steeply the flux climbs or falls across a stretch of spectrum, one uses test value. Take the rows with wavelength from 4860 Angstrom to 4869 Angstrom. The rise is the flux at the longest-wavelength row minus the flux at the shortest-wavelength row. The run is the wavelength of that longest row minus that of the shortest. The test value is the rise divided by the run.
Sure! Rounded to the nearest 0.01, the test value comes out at 0.05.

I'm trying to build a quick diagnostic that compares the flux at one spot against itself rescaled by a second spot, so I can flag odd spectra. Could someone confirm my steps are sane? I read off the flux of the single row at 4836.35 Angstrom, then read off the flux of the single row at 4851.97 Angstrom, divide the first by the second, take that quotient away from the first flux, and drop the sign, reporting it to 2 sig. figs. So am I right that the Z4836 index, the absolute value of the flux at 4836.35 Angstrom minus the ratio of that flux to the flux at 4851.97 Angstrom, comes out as 5.5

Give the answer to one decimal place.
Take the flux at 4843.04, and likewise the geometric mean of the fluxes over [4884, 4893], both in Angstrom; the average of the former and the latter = 6.5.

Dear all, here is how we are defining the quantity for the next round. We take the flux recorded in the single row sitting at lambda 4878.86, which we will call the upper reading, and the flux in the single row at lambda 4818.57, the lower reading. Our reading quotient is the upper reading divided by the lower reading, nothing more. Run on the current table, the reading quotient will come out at 0.97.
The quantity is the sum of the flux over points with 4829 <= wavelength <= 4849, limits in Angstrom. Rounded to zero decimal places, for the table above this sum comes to 60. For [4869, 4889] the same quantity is 59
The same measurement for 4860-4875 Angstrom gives 41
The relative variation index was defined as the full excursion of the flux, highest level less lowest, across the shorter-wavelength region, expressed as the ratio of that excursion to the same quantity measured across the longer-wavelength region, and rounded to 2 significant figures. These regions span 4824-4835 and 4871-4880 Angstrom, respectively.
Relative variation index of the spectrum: 1.8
